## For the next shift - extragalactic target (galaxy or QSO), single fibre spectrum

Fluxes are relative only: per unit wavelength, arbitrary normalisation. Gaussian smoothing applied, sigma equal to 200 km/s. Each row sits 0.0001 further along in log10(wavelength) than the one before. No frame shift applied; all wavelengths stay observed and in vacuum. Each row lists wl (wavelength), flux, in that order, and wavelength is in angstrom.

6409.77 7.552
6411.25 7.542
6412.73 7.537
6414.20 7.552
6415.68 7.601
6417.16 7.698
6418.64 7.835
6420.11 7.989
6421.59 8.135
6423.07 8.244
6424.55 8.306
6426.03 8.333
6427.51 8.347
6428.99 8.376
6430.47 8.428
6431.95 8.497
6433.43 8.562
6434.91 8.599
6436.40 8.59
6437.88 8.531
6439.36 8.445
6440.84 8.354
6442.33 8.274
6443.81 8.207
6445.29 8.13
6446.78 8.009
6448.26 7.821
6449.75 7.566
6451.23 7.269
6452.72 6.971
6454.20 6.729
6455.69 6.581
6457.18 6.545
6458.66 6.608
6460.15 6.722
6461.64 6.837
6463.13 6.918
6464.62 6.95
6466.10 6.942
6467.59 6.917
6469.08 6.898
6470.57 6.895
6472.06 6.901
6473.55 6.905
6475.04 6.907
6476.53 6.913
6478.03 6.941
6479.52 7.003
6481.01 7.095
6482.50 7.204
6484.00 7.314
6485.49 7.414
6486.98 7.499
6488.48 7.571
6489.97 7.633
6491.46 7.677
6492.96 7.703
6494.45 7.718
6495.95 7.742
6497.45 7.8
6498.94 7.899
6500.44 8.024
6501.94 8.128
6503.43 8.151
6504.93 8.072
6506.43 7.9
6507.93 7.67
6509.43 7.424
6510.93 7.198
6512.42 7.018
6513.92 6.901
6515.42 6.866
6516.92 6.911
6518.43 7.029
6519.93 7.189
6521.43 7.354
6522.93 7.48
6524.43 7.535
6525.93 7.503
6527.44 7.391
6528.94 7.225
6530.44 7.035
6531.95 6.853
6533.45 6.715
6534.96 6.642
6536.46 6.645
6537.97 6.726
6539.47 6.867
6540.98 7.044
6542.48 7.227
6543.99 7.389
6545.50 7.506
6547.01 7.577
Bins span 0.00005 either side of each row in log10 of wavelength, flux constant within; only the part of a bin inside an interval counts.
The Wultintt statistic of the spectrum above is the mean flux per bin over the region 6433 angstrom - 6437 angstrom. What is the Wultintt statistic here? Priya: 8.6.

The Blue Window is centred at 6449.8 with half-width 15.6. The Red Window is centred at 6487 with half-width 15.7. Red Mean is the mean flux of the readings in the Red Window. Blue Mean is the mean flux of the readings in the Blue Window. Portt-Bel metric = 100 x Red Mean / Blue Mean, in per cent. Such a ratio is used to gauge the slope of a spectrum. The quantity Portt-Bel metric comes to 98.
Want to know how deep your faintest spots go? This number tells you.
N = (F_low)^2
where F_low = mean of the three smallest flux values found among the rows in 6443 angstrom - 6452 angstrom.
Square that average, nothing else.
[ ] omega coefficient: 57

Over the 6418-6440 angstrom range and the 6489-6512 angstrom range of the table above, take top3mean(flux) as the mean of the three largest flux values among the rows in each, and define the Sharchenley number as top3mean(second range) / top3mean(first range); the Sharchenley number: 0.95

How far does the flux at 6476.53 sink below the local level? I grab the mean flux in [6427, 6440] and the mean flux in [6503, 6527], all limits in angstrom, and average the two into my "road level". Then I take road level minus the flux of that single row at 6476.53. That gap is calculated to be 1.02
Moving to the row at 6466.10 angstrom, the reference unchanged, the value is 0.99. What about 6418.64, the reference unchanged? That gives 0.10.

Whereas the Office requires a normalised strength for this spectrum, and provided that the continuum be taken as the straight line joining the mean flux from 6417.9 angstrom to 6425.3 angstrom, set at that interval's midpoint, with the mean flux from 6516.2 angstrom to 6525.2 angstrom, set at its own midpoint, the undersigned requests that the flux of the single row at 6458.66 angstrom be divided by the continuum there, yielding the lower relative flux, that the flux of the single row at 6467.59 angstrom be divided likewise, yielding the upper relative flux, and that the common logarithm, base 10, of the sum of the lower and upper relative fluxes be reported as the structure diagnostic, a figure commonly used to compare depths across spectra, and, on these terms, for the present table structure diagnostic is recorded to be 0.242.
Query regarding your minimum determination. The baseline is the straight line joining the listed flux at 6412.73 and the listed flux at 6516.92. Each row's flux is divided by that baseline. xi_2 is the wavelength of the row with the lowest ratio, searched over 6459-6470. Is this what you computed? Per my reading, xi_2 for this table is 6460.15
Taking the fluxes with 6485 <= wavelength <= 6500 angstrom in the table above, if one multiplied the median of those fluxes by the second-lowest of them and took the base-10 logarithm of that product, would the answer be 1.76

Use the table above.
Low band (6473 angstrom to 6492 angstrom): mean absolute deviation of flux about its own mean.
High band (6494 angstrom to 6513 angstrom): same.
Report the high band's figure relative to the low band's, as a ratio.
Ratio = 1.0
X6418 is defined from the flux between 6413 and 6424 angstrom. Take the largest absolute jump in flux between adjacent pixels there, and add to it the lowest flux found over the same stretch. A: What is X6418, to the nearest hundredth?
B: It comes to 7.71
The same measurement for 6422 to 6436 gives 8.31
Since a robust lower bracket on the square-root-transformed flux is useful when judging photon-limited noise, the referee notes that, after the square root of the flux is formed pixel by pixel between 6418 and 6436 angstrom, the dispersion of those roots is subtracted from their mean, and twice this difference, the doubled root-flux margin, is 5.69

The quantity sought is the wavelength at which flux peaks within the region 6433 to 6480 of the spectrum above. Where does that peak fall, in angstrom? 6434.91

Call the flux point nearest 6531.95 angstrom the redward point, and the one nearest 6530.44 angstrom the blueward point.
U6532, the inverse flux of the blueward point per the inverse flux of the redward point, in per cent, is 97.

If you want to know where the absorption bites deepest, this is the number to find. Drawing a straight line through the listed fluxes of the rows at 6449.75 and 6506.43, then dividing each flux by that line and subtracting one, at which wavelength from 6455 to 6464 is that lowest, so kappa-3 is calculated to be 6457.18 angstrom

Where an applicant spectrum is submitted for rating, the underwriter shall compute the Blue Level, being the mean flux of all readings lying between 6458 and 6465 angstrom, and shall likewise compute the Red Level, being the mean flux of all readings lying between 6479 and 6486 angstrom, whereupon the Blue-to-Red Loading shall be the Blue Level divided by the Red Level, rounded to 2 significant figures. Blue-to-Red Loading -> 0.94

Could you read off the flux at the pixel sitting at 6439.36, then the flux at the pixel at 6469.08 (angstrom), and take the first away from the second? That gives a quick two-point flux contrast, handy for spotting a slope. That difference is -1.5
